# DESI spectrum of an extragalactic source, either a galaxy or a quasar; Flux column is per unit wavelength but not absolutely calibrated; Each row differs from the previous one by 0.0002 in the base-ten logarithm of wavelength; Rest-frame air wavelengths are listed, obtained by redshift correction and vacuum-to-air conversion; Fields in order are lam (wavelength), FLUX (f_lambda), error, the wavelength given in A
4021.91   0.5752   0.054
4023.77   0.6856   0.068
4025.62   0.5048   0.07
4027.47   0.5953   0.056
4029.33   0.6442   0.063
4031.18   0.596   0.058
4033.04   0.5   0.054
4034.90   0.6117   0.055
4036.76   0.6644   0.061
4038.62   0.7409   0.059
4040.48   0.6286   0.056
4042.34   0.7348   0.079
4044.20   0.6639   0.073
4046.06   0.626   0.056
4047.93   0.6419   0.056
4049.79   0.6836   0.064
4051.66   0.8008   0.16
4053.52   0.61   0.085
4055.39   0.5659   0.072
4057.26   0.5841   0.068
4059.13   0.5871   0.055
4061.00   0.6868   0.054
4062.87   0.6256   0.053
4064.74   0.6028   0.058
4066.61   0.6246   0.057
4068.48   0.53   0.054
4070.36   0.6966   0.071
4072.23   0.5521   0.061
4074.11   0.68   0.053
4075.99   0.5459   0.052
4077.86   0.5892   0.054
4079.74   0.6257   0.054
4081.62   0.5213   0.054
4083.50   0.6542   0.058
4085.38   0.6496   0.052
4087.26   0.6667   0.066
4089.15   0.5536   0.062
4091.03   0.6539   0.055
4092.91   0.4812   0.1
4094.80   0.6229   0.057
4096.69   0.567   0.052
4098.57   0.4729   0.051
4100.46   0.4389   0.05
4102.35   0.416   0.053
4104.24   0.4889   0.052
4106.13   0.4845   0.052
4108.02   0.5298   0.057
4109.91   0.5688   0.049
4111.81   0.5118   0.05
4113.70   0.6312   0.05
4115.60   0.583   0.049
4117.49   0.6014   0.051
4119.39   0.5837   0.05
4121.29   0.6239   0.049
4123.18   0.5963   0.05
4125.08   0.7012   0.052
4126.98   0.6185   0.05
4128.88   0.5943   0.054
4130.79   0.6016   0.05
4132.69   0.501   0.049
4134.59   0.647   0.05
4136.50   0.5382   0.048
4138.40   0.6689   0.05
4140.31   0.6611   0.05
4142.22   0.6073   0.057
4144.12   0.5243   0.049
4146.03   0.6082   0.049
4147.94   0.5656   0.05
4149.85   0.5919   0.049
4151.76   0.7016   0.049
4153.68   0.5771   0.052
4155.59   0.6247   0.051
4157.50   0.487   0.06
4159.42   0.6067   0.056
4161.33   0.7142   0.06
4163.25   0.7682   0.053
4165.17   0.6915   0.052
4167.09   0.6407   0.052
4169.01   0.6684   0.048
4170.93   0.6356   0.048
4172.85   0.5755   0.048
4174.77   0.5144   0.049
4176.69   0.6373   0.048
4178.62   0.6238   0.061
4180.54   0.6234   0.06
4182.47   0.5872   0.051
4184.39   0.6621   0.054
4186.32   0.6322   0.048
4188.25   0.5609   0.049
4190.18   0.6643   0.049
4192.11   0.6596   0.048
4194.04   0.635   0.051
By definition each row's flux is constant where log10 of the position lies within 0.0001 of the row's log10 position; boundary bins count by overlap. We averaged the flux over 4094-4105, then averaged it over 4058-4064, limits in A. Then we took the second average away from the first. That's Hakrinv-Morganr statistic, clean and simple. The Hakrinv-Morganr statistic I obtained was -0.13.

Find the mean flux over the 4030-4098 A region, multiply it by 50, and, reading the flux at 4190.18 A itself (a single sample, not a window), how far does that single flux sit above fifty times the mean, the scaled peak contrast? -30.4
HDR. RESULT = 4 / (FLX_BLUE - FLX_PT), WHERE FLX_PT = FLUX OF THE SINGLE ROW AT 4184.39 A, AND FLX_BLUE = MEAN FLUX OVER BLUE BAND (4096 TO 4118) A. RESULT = -29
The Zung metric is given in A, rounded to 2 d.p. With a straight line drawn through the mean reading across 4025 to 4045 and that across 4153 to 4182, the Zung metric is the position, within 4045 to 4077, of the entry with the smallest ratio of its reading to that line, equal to 4068.48 A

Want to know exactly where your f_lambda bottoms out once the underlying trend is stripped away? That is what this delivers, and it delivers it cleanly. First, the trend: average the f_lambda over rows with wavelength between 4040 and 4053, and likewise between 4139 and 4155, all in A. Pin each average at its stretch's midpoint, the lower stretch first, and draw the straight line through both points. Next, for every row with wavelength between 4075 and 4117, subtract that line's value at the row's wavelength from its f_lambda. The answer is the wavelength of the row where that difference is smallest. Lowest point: 4102.35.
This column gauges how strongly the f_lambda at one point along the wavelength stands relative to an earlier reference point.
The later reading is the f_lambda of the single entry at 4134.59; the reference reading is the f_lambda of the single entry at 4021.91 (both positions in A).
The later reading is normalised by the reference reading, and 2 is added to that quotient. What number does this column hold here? 3.1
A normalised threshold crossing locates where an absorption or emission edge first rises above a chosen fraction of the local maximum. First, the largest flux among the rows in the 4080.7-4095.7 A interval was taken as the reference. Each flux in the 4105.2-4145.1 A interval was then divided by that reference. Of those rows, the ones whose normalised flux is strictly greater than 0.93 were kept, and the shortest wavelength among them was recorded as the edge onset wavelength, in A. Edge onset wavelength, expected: 4113.70 A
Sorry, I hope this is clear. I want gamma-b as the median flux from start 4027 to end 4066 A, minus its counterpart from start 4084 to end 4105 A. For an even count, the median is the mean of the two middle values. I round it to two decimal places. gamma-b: 0.07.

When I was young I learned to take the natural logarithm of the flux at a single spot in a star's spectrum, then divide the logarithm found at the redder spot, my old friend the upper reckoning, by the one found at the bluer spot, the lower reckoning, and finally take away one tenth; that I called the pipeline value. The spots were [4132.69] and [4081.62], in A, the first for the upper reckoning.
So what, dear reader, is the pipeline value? 0.96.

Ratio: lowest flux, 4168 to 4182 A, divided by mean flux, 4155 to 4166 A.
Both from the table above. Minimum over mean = 0.79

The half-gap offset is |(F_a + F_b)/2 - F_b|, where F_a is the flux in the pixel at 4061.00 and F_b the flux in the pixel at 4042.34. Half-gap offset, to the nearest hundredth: 0.02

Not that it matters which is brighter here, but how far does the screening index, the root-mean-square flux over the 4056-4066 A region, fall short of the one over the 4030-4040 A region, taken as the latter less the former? 0.009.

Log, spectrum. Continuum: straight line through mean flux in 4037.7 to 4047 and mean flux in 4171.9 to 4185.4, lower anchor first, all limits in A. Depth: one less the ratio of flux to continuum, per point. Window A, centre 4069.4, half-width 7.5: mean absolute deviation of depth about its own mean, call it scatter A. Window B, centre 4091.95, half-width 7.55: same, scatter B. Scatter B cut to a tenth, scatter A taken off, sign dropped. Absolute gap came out 0.064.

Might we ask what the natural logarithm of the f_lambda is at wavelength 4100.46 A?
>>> -0.82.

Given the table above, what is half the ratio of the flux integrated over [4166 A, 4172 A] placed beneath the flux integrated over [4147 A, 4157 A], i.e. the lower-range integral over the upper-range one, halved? 0.8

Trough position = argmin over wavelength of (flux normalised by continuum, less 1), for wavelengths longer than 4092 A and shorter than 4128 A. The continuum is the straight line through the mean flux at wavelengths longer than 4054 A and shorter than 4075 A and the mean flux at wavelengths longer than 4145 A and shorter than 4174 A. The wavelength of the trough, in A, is 4102.35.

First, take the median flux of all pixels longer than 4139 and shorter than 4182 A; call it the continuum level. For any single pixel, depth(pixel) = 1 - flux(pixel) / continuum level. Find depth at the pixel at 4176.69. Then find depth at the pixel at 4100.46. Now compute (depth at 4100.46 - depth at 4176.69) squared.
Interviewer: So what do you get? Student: 0.101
